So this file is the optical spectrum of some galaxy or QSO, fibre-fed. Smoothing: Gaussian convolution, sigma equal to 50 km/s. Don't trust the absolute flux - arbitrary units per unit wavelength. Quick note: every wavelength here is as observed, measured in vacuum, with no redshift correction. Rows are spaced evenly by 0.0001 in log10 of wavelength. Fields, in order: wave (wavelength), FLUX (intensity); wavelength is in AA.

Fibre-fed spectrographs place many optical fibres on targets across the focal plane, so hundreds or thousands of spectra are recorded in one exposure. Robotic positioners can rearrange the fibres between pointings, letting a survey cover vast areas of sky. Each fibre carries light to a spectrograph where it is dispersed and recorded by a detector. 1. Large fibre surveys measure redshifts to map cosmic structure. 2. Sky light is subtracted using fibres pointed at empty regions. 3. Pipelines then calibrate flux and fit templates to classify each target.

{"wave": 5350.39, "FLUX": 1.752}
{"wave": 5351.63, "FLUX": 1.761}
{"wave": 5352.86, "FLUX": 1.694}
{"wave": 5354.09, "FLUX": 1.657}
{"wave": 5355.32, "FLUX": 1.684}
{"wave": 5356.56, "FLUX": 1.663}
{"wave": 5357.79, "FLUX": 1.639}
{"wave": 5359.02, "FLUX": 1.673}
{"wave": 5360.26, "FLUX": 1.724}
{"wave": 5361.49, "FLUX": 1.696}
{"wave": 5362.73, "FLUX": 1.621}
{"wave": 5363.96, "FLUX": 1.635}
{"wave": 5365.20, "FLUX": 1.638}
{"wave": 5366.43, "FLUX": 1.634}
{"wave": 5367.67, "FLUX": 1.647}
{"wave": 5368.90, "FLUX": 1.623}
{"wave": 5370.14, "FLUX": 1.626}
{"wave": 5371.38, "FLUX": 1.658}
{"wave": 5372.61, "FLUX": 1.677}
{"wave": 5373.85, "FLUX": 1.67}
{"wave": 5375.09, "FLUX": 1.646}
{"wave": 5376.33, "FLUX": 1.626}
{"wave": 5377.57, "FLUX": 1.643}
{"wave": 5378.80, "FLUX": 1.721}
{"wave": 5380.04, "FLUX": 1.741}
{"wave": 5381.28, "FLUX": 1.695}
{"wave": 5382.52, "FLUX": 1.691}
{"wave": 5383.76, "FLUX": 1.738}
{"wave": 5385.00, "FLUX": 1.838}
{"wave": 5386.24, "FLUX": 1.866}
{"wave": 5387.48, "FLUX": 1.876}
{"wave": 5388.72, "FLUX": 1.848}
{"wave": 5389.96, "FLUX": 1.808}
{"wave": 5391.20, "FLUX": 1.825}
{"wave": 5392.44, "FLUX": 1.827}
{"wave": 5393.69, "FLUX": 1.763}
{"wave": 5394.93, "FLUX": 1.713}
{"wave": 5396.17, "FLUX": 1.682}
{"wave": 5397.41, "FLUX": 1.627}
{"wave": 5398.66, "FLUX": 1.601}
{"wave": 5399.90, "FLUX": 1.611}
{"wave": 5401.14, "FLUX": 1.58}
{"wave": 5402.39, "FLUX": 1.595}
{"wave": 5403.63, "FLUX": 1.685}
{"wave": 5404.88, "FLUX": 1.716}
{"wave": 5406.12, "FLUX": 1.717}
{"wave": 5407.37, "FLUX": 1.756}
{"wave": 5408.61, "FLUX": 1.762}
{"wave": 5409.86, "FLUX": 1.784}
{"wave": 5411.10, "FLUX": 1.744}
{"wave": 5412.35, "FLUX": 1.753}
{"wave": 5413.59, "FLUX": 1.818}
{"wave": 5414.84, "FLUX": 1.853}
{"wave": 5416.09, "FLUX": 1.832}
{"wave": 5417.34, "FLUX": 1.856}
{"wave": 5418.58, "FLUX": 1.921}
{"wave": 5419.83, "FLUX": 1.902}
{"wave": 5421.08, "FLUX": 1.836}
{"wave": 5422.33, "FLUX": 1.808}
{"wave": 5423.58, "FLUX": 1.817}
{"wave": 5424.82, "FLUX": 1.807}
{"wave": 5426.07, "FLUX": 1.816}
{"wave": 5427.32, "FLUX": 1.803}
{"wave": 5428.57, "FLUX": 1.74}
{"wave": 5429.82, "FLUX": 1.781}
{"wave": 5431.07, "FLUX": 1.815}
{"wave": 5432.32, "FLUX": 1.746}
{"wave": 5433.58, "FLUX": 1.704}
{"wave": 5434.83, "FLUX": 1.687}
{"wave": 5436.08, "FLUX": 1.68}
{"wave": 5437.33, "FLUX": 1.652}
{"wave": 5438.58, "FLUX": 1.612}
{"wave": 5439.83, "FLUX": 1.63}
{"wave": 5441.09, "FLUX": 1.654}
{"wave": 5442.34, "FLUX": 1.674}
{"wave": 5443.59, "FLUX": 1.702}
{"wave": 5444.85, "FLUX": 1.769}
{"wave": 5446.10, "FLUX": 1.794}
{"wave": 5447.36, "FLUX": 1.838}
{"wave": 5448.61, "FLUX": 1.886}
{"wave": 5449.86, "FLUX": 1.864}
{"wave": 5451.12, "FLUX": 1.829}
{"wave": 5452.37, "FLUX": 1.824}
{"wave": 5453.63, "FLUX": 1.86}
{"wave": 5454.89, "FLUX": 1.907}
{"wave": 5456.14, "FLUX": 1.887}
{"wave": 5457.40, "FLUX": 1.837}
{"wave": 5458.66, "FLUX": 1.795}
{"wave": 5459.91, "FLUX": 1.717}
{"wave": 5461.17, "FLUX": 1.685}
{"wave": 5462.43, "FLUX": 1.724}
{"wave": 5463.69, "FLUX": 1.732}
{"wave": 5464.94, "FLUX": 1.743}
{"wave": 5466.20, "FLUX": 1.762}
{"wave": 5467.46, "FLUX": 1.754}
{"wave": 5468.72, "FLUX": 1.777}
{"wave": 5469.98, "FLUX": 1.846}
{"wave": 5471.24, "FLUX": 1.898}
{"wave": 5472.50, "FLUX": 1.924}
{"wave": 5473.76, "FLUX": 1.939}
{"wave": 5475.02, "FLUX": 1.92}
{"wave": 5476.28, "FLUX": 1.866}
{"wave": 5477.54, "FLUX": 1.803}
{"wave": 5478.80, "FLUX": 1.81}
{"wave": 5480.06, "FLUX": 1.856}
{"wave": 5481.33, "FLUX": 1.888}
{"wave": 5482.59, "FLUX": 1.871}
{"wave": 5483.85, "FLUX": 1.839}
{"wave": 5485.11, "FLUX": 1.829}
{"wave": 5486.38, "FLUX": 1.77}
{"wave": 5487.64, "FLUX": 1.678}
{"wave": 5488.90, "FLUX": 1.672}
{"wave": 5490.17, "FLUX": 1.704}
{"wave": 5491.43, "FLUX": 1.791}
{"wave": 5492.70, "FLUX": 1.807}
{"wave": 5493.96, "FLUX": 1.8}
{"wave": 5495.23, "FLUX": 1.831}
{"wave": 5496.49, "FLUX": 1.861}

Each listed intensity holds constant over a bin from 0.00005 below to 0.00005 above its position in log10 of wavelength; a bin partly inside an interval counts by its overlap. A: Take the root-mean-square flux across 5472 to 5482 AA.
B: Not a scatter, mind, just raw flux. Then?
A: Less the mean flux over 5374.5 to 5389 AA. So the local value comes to 0.13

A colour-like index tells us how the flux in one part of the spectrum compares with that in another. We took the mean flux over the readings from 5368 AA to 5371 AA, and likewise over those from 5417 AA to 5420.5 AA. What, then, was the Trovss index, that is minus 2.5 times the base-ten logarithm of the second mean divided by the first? -0.17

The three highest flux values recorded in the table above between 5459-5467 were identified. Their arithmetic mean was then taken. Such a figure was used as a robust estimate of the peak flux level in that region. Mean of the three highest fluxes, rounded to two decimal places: 1.75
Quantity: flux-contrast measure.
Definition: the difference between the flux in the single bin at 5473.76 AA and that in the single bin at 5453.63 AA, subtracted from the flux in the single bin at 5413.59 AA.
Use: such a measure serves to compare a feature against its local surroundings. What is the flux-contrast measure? 1.74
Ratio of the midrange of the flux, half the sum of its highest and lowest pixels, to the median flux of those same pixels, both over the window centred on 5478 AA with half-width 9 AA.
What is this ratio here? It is 0.997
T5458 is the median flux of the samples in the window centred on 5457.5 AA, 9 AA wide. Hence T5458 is 1.84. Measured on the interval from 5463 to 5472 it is 1.76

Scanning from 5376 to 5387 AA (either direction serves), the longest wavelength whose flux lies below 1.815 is 5383.76 AA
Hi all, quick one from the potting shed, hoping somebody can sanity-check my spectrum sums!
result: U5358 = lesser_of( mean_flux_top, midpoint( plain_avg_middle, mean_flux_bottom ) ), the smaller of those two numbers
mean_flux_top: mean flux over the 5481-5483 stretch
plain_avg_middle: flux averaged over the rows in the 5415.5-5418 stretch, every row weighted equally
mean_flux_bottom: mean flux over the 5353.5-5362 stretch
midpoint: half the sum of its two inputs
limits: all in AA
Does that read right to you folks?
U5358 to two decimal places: 1.76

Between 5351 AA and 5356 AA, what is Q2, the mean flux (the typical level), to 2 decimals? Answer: 1.70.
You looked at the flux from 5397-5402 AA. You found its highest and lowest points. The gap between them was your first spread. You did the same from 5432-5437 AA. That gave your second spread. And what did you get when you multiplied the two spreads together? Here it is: 0.0031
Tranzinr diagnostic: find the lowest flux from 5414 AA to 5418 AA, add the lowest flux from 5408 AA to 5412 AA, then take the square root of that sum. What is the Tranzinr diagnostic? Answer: 1.89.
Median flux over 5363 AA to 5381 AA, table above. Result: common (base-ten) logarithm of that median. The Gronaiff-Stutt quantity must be 0.216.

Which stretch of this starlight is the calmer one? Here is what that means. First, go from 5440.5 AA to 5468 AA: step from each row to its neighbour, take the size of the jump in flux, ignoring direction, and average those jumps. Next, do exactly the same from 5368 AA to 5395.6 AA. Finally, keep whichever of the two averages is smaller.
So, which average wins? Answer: 0.031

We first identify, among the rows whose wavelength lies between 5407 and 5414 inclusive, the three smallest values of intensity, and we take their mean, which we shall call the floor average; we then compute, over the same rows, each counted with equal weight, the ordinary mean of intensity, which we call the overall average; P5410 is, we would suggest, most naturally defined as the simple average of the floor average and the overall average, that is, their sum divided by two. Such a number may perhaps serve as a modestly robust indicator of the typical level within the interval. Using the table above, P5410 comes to 1.76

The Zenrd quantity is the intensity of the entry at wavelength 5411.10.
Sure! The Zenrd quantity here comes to 1.744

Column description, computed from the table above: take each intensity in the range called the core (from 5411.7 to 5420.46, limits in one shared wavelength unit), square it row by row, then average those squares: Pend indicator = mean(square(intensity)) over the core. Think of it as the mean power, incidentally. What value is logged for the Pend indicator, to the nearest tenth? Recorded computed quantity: 3.4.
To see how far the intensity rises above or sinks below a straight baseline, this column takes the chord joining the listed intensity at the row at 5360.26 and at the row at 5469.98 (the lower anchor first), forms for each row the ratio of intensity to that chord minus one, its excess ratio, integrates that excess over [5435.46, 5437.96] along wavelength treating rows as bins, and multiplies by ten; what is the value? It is -1.98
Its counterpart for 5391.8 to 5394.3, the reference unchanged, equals 0.49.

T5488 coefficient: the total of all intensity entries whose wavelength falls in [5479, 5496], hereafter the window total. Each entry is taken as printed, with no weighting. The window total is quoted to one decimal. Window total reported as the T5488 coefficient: 23.3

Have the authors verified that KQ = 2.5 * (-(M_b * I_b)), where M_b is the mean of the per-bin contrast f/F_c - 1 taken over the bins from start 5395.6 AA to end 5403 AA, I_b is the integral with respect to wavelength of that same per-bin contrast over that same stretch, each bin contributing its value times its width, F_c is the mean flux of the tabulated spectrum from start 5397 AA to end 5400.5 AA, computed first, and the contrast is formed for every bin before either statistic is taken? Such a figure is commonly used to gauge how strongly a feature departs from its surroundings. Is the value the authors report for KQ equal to 0.00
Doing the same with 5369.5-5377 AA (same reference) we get -0.01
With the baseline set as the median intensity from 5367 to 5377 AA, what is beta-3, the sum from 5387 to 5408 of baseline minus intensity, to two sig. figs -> -1.2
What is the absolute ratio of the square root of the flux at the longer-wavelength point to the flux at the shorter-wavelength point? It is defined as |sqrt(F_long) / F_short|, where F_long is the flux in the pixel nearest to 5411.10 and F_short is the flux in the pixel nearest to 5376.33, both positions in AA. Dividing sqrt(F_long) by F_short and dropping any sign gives 0.812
